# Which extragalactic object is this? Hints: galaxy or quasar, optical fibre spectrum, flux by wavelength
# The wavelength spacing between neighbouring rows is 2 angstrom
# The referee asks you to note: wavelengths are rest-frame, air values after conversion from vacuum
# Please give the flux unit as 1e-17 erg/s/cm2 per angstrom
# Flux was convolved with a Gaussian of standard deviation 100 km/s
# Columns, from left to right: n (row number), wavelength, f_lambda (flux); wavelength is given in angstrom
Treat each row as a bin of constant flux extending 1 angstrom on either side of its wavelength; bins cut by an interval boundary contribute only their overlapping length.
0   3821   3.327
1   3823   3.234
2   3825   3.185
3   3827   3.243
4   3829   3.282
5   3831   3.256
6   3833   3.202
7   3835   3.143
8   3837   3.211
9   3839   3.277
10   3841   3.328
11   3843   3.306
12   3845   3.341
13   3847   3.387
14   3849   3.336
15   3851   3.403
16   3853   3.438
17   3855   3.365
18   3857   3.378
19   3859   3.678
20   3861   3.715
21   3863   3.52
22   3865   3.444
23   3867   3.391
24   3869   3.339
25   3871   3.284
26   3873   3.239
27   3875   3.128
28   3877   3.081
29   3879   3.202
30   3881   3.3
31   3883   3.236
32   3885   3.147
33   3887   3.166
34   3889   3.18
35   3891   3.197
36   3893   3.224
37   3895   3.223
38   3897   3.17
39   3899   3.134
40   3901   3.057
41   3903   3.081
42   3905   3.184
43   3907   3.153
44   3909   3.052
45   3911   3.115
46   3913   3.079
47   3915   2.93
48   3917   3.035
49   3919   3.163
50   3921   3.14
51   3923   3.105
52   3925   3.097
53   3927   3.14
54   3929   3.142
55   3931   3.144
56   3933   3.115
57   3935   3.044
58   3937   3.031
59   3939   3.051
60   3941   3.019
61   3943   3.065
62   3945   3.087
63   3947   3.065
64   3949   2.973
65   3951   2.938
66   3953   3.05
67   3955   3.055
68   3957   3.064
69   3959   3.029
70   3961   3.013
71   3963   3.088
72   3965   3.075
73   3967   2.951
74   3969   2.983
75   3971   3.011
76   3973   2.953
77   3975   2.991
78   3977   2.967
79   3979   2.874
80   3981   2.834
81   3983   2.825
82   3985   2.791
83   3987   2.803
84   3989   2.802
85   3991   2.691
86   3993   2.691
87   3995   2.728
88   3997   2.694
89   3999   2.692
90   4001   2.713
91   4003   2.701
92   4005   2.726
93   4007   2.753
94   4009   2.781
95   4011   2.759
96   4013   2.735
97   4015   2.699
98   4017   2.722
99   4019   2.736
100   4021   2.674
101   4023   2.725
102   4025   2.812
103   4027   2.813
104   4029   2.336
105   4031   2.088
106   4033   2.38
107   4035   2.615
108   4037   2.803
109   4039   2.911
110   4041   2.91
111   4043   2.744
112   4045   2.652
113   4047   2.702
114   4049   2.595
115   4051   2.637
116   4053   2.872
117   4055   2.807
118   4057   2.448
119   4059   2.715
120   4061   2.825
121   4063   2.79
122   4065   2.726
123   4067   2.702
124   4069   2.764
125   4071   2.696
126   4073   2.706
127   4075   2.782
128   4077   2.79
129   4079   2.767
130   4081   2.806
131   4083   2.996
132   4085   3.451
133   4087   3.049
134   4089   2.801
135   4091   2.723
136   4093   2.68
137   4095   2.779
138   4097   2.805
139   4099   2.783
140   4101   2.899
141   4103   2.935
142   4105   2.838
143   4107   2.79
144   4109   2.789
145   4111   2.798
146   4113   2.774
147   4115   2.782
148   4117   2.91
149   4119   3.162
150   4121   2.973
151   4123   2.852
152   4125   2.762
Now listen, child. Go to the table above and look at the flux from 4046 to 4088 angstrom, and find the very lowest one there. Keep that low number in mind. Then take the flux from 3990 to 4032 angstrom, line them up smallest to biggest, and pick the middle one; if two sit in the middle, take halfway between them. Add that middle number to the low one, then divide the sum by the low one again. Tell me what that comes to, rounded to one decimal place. 2.1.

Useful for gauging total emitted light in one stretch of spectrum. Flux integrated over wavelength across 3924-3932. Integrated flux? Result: 25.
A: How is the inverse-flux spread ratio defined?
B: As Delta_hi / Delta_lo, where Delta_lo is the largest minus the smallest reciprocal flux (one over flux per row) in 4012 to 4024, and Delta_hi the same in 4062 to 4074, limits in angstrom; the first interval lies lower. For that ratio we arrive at 1.5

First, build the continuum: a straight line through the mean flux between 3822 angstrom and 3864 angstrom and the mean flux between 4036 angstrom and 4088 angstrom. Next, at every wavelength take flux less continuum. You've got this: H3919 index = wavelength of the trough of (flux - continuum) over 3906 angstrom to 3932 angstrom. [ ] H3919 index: 3915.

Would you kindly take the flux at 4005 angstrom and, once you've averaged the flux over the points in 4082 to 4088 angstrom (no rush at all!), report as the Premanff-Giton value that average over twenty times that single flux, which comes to 0.058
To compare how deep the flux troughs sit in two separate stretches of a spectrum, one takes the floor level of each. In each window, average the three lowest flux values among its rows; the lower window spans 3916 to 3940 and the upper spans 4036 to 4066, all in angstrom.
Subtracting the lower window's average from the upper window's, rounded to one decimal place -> -0.5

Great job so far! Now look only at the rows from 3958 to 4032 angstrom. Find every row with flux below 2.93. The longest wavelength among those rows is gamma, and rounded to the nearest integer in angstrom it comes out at 4031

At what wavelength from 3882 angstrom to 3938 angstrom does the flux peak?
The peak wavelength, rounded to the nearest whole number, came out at 3883 angstrom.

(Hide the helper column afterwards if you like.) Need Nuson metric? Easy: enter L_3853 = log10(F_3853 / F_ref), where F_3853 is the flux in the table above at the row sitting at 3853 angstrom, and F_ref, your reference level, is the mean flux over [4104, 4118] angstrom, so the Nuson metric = 0.087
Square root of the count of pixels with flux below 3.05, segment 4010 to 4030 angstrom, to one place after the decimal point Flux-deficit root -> 3.2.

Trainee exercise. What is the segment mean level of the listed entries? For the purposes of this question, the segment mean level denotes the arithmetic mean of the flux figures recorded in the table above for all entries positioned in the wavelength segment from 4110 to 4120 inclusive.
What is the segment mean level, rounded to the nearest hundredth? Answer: 2.89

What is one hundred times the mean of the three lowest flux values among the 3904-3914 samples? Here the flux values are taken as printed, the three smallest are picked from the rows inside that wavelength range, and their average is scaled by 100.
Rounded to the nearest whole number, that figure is 308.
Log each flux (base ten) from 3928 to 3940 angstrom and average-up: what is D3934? 0.490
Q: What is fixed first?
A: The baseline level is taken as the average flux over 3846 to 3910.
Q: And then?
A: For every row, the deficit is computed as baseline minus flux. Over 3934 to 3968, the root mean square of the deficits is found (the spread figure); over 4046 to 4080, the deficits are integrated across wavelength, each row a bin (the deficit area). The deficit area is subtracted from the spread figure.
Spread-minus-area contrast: -18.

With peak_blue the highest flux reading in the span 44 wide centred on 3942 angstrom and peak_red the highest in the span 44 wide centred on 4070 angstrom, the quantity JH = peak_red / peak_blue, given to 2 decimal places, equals 1.10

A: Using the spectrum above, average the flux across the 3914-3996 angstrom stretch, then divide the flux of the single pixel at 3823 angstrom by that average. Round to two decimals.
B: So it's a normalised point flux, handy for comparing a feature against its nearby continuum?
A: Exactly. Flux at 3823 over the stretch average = 1.08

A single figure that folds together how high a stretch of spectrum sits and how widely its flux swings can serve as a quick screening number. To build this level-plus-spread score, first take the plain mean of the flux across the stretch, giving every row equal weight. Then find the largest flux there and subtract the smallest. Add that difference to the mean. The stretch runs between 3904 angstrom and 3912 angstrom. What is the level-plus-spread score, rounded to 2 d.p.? 3.26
